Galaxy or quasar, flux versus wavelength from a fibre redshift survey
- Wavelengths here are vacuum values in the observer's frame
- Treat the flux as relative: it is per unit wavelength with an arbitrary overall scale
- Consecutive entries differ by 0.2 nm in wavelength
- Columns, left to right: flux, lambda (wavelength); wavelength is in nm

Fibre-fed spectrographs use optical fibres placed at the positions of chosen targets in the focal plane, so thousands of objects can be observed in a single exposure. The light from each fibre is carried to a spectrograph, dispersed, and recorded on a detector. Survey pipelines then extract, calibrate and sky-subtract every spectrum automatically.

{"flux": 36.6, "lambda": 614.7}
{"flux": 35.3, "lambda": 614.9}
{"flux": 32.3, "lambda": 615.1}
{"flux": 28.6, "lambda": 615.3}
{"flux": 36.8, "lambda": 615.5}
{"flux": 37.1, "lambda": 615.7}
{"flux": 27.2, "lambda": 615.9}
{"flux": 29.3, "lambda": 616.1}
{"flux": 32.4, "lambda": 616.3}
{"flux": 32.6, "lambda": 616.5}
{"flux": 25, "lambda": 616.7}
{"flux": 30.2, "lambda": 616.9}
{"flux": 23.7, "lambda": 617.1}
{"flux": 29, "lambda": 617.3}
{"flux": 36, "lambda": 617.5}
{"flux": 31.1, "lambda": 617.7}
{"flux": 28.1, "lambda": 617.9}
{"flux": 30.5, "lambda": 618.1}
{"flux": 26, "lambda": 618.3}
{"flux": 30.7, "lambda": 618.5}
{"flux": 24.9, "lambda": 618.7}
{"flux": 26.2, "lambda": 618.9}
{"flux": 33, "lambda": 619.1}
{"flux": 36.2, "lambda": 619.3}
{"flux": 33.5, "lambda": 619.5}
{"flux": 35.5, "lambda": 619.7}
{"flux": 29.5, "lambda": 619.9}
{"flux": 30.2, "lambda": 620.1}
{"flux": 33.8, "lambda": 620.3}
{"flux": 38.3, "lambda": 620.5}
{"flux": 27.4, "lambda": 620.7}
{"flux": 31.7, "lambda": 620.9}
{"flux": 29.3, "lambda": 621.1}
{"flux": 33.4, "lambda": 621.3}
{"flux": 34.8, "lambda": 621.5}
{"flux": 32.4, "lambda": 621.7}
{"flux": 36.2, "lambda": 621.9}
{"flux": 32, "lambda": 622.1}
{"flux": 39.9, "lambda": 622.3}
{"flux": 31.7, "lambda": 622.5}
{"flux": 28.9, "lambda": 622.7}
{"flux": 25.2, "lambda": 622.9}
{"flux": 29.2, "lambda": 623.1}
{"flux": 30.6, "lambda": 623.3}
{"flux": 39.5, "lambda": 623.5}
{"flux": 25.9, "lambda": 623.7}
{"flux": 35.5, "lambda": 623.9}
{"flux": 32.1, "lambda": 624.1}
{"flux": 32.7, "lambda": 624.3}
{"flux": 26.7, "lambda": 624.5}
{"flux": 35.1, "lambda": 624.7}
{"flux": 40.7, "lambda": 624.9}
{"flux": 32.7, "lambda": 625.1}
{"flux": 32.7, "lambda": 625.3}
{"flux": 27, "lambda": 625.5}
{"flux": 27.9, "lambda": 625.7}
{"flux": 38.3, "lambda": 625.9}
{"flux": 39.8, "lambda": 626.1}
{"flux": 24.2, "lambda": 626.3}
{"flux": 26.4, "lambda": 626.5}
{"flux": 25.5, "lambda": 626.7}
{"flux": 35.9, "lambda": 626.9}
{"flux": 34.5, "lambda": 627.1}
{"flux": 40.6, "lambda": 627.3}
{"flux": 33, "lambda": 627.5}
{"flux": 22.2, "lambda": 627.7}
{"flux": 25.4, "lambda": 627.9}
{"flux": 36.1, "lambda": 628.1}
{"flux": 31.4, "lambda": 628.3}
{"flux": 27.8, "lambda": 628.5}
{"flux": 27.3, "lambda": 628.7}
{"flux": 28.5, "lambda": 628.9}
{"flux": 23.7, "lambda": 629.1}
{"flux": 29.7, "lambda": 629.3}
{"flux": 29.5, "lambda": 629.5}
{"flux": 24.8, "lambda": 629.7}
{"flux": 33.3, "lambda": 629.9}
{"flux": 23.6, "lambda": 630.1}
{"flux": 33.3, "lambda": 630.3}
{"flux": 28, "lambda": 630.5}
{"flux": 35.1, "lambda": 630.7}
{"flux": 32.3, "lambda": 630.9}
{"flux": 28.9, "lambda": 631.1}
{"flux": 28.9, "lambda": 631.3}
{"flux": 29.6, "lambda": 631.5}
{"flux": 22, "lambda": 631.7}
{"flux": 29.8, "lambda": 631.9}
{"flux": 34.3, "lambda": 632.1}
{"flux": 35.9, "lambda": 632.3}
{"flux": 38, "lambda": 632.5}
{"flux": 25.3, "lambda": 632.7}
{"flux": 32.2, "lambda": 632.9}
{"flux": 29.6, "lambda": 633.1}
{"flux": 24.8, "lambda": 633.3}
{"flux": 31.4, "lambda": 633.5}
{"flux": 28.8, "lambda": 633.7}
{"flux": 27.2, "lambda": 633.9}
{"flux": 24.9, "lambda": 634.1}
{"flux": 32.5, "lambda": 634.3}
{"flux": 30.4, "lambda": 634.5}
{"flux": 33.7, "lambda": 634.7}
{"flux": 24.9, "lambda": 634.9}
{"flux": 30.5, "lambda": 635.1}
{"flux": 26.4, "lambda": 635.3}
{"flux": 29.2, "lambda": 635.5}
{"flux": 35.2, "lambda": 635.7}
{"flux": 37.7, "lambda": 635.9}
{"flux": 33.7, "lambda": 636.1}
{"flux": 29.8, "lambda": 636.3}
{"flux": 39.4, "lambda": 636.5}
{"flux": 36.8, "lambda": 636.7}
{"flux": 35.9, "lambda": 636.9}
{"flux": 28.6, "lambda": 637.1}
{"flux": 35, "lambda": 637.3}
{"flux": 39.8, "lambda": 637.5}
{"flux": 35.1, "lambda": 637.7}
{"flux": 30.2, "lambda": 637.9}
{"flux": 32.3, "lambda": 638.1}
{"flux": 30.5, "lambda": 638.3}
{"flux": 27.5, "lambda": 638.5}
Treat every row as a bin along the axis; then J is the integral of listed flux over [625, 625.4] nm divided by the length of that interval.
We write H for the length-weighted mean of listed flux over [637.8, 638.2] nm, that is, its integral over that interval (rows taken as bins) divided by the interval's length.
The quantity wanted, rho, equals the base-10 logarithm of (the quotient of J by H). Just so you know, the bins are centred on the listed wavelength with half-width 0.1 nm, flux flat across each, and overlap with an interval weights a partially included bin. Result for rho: 0.020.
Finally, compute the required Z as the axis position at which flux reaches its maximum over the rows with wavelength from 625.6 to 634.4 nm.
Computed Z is 627.3 nm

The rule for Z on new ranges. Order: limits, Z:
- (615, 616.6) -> 615.7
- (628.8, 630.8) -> 630.7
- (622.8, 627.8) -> 624.9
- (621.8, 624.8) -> 622.3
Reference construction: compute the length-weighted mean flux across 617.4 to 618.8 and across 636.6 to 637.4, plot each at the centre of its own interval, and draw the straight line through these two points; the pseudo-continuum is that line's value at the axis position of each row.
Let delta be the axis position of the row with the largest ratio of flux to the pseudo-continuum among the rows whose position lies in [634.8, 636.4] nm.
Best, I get 635.9 nm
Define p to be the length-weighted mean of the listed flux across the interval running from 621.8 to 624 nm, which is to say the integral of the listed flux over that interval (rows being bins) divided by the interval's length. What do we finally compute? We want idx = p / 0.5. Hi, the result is 64.5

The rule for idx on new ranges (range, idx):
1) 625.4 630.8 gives 60.2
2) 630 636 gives 60.3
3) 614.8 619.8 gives 61.7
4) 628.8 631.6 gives 58.5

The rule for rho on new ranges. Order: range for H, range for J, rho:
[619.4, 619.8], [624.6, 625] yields 0.041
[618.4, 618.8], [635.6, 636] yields 0.118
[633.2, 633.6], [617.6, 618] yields 0.023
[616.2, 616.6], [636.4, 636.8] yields 0.069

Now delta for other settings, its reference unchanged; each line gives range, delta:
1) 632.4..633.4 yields 632.5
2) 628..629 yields 628.1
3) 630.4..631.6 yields 630.7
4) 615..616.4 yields 615.7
